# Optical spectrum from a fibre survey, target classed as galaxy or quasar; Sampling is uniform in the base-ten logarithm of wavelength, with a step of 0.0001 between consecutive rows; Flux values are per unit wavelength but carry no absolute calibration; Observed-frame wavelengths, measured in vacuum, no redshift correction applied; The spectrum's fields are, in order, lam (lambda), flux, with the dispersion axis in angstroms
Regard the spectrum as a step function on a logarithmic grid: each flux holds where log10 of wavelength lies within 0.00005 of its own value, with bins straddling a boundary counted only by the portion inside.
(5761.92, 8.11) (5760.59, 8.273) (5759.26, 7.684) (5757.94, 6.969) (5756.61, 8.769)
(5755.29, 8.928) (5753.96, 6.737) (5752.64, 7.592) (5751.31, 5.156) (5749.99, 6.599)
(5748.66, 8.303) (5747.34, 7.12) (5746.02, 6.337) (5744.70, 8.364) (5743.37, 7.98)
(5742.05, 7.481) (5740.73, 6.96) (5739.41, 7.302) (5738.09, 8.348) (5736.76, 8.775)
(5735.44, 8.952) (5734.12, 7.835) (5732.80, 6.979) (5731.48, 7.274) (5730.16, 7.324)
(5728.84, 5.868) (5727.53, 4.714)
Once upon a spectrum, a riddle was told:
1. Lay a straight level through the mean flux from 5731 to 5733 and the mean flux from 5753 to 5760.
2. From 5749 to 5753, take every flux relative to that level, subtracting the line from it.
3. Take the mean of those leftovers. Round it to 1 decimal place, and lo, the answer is -1.2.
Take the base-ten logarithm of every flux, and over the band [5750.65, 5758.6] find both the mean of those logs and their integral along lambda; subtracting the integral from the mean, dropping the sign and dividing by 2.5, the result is 2.39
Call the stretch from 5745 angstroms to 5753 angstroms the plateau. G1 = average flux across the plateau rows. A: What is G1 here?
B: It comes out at 6.9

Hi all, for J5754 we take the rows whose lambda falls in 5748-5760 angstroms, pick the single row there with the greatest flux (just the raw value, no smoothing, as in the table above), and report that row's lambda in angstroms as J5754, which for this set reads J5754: 5755.29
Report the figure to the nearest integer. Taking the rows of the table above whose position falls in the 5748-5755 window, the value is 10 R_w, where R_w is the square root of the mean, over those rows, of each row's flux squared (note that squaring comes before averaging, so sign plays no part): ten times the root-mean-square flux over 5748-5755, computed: 70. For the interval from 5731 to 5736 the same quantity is 78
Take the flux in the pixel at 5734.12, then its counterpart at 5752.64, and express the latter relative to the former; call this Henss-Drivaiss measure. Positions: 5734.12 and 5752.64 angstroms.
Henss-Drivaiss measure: 0.97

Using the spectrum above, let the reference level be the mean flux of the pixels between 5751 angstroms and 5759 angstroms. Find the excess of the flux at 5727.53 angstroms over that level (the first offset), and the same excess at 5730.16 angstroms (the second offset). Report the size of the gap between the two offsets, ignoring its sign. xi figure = 2.6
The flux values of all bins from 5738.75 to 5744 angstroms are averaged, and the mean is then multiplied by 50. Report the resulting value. 372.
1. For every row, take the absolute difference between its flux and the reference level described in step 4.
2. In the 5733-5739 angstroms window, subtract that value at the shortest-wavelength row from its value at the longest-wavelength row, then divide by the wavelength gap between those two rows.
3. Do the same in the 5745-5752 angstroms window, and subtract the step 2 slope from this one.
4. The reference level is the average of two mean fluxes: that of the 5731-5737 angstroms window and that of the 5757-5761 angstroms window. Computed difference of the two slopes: 0.09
